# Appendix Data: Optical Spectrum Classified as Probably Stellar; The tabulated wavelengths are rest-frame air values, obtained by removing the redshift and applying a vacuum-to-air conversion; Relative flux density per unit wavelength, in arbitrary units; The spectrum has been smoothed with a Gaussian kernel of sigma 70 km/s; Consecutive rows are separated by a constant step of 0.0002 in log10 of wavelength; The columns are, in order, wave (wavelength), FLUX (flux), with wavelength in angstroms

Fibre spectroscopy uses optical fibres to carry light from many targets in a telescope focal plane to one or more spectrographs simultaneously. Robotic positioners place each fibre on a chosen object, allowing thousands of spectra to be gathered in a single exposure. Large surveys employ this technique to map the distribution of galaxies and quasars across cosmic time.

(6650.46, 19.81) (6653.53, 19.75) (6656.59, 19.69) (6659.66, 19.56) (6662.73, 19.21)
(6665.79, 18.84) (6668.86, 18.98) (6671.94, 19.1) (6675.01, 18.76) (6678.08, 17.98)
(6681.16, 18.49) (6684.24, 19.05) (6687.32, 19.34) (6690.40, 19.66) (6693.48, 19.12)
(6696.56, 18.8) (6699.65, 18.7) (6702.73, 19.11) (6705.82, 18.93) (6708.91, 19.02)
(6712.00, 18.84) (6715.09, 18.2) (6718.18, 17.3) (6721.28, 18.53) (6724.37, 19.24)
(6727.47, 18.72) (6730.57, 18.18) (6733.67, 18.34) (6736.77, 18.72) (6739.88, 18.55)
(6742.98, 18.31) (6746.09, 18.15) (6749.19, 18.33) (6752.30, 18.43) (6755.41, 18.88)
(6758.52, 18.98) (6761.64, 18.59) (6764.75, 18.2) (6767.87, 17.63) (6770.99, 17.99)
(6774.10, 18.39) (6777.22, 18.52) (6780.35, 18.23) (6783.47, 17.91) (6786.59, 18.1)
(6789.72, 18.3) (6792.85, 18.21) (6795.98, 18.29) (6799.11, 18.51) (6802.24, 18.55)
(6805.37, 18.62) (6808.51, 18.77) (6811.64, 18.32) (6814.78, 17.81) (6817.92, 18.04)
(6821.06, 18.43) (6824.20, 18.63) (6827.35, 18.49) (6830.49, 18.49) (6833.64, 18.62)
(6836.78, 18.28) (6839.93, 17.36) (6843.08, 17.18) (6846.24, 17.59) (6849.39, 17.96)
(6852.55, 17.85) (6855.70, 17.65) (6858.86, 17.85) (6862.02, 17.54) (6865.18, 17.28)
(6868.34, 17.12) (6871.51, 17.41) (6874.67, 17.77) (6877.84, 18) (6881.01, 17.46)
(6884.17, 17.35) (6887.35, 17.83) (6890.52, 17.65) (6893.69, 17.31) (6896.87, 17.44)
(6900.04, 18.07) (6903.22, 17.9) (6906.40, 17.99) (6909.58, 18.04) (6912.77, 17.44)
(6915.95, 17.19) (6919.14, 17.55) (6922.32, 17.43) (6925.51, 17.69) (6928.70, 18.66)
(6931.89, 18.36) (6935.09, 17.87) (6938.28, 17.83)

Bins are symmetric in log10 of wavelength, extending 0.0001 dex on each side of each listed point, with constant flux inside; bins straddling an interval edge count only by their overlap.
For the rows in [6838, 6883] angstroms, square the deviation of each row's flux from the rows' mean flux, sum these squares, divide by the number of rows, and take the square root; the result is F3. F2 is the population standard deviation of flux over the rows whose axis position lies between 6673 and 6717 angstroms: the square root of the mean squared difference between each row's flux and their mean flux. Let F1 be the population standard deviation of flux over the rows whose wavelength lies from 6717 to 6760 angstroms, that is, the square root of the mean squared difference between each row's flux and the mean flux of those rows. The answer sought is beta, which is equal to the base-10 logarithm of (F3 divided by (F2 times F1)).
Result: 0.17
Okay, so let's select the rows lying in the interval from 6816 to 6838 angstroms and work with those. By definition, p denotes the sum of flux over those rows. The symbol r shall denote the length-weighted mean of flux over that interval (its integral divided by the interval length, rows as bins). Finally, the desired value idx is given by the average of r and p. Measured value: 73.7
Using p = 129.0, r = 18.4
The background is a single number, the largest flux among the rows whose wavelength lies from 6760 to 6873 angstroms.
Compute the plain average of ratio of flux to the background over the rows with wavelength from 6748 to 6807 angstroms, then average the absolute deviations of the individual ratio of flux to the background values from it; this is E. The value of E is 0.013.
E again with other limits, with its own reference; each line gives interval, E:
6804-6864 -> 0.022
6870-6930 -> 0.015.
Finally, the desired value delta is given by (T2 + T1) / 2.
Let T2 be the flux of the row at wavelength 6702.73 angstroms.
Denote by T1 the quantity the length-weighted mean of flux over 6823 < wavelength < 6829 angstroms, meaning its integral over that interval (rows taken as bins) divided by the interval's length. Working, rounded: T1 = 18.5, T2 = 19.11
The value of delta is 18.8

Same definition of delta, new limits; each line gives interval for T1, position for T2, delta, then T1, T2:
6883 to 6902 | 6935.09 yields 17.7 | 17.6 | 17.87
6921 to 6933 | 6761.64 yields 18.3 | 18.0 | 18.59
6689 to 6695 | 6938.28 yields 18.6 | 19.4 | 17.83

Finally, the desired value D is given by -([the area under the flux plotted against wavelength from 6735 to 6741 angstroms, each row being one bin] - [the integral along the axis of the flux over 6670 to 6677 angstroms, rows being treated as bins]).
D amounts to 20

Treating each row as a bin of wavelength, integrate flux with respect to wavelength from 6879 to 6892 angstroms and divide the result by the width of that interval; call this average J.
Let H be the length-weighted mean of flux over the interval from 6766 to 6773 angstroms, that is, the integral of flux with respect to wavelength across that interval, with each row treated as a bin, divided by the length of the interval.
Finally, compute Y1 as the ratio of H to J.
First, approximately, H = 17.9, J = 17.6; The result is 1.02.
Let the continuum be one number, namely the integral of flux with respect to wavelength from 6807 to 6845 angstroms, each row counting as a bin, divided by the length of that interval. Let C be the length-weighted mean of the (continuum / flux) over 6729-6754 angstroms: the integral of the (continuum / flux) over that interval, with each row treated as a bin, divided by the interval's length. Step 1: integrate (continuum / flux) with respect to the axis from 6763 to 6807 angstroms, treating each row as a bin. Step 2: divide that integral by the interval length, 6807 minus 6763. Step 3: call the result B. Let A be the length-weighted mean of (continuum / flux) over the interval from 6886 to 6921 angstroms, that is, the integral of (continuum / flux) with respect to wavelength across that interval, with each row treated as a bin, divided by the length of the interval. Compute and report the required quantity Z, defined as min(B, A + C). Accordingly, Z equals 1.00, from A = 1.03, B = 0.997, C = 0.99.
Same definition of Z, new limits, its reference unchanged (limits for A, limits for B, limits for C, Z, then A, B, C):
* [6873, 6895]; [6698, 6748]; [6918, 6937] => 0.98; 1.03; 0.981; 1.02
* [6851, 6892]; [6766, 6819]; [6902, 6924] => 1.00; 1.03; 0.997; 1.03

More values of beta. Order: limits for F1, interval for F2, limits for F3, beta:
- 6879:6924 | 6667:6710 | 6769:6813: 0.34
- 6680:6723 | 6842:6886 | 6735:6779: 0.35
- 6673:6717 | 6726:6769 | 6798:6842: 0.42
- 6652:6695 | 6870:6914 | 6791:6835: 0.28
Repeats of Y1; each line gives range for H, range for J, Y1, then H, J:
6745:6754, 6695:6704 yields 0.97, 18.3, 18.9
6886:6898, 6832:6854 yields 0.98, 17.6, 17.8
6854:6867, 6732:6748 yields 0.95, 17.6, 18.4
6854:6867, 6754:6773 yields 0.96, 17.6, 18.4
